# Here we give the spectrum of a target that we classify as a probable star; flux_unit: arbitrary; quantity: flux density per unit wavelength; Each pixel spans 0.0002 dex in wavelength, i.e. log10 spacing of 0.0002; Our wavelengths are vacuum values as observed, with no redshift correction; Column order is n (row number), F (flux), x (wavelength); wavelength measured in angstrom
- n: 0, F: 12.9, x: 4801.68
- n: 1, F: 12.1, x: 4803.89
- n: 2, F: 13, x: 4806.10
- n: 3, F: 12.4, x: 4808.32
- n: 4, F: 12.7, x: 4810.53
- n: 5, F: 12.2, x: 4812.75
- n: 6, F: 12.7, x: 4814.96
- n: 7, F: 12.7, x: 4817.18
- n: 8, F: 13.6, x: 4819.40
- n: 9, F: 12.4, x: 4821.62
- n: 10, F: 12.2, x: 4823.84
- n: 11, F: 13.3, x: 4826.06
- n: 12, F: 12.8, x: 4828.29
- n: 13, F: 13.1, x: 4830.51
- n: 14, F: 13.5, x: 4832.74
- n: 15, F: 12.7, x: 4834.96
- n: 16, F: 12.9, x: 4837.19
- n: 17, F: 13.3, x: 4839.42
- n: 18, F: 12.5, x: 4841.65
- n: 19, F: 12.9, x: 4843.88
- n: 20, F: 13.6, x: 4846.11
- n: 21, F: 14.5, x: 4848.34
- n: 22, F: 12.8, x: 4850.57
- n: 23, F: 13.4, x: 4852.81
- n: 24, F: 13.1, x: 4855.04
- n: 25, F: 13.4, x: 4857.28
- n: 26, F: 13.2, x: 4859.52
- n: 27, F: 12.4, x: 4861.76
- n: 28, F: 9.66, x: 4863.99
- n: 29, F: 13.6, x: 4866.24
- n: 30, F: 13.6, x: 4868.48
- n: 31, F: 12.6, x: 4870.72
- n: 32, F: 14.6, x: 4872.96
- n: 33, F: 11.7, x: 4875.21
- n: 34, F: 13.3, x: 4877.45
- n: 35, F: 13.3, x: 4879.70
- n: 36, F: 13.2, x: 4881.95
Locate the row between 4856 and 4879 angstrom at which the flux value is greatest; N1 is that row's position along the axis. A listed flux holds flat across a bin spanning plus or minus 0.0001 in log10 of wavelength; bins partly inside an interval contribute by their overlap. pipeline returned 4872.96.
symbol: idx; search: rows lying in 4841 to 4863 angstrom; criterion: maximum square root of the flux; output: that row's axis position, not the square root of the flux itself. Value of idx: 4848.34 angstrom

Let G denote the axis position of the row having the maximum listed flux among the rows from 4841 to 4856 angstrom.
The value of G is 4848.34 angstrom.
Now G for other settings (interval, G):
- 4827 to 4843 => 4832.74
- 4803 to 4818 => 4806.10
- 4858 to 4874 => 4872.96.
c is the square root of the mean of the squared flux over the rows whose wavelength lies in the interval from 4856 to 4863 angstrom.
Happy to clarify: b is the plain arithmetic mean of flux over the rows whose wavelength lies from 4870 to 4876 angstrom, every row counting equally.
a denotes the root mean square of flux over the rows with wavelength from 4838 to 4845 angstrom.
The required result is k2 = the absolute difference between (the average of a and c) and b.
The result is 0.0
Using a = 12.9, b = 13.0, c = 13.0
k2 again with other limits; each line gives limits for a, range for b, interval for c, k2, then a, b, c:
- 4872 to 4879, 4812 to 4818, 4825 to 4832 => 0.6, 13.3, 12.5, 13.1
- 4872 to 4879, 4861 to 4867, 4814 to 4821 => 1.2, 13.3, 11.9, 13.0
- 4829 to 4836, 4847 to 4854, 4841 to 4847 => 0.5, 13.1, 13.6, 13.0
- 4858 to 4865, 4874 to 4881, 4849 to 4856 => 0.3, 11.9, 12.8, 13.1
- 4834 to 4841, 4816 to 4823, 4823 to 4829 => 0.0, 13.0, 12.9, 12.8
